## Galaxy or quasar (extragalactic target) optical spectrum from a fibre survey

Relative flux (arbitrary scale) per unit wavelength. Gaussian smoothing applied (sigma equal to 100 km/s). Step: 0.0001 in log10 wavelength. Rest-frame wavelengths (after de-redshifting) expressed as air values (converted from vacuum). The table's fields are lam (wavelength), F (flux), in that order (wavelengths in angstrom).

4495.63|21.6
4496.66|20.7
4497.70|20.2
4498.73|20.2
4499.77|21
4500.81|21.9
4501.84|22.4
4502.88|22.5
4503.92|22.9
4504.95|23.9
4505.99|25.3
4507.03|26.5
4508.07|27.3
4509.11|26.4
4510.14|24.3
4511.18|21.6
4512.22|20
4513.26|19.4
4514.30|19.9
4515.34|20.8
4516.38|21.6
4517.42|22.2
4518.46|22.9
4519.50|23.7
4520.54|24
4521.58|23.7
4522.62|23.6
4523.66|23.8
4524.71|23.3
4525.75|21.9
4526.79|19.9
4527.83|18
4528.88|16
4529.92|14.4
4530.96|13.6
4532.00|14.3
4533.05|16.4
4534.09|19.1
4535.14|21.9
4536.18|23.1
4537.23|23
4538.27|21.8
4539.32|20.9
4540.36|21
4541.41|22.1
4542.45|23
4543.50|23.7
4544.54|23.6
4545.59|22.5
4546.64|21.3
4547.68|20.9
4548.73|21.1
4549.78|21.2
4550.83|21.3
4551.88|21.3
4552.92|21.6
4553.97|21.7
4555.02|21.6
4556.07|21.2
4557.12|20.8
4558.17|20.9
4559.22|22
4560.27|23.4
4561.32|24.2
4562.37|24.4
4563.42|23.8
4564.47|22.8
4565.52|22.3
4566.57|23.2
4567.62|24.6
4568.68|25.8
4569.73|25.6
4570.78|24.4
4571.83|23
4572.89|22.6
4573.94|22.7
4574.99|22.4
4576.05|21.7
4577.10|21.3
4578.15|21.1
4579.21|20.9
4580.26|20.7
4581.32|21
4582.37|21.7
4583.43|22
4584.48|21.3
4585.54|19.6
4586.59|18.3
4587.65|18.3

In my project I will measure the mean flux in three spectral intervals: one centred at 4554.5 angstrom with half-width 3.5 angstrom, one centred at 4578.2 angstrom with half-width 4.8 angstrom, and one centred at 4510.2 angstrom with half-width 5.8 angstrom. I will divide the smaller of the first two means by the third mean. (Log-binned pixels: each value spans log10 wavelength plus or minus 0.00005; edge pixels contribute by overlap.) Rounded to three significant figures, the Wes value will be 0.920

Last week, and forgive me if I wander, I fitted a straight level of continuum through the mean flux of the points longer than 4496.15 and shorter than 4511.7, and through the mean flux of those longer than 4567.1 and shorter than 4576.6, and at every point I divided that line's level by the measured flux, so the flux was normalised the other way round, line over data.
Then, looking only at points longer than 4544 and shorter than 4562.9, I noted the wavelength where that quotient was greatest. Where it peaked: 4557.12 angstrom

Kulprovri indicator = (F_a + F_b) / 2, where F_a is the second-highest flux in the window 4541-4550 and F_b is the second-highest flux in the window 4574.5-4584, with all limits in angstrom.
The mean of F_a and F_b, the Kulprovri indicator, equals 22.80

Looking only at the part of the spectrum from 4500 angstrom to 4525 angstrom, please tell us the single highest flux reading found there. 27.3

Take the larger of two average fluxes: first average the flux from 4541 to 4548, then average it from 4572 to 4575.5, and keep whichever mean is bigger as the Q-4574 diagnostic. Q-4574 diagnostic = 22.6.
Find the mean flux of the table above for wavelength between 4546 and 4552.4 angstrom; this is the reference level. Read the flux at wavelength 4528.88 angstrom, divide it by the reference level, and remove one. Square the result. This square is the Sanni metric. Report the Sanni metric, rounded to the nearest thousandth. 0.060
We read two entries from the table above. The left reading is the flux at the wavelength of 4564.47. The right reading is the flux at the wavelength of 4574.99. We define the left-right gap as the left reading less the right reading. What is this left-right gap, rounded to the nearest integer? 0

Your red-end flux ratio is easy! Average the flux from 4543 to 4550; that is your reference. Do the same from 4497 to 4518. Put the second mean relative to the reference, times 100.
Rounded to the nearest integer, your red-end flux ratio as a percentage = 102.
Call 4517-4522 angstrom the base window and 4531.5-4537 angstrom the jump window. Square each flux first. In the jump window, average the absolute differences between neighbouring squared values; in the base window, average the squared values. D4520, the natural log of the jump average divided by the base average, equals -1.9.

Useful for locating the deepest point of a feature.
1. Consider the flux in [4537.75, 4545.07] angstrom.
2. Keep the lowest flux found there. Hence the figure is 20.9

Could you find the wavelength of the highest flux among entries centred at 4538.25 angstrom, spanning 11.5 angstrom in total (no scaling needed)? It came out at 4543.50 angstrom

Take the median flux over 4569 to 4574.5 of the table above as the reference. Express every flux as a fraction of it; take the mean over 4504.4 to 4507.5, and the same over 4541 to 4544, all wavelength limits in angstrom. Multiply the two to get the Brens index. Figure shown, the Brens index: 1.09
